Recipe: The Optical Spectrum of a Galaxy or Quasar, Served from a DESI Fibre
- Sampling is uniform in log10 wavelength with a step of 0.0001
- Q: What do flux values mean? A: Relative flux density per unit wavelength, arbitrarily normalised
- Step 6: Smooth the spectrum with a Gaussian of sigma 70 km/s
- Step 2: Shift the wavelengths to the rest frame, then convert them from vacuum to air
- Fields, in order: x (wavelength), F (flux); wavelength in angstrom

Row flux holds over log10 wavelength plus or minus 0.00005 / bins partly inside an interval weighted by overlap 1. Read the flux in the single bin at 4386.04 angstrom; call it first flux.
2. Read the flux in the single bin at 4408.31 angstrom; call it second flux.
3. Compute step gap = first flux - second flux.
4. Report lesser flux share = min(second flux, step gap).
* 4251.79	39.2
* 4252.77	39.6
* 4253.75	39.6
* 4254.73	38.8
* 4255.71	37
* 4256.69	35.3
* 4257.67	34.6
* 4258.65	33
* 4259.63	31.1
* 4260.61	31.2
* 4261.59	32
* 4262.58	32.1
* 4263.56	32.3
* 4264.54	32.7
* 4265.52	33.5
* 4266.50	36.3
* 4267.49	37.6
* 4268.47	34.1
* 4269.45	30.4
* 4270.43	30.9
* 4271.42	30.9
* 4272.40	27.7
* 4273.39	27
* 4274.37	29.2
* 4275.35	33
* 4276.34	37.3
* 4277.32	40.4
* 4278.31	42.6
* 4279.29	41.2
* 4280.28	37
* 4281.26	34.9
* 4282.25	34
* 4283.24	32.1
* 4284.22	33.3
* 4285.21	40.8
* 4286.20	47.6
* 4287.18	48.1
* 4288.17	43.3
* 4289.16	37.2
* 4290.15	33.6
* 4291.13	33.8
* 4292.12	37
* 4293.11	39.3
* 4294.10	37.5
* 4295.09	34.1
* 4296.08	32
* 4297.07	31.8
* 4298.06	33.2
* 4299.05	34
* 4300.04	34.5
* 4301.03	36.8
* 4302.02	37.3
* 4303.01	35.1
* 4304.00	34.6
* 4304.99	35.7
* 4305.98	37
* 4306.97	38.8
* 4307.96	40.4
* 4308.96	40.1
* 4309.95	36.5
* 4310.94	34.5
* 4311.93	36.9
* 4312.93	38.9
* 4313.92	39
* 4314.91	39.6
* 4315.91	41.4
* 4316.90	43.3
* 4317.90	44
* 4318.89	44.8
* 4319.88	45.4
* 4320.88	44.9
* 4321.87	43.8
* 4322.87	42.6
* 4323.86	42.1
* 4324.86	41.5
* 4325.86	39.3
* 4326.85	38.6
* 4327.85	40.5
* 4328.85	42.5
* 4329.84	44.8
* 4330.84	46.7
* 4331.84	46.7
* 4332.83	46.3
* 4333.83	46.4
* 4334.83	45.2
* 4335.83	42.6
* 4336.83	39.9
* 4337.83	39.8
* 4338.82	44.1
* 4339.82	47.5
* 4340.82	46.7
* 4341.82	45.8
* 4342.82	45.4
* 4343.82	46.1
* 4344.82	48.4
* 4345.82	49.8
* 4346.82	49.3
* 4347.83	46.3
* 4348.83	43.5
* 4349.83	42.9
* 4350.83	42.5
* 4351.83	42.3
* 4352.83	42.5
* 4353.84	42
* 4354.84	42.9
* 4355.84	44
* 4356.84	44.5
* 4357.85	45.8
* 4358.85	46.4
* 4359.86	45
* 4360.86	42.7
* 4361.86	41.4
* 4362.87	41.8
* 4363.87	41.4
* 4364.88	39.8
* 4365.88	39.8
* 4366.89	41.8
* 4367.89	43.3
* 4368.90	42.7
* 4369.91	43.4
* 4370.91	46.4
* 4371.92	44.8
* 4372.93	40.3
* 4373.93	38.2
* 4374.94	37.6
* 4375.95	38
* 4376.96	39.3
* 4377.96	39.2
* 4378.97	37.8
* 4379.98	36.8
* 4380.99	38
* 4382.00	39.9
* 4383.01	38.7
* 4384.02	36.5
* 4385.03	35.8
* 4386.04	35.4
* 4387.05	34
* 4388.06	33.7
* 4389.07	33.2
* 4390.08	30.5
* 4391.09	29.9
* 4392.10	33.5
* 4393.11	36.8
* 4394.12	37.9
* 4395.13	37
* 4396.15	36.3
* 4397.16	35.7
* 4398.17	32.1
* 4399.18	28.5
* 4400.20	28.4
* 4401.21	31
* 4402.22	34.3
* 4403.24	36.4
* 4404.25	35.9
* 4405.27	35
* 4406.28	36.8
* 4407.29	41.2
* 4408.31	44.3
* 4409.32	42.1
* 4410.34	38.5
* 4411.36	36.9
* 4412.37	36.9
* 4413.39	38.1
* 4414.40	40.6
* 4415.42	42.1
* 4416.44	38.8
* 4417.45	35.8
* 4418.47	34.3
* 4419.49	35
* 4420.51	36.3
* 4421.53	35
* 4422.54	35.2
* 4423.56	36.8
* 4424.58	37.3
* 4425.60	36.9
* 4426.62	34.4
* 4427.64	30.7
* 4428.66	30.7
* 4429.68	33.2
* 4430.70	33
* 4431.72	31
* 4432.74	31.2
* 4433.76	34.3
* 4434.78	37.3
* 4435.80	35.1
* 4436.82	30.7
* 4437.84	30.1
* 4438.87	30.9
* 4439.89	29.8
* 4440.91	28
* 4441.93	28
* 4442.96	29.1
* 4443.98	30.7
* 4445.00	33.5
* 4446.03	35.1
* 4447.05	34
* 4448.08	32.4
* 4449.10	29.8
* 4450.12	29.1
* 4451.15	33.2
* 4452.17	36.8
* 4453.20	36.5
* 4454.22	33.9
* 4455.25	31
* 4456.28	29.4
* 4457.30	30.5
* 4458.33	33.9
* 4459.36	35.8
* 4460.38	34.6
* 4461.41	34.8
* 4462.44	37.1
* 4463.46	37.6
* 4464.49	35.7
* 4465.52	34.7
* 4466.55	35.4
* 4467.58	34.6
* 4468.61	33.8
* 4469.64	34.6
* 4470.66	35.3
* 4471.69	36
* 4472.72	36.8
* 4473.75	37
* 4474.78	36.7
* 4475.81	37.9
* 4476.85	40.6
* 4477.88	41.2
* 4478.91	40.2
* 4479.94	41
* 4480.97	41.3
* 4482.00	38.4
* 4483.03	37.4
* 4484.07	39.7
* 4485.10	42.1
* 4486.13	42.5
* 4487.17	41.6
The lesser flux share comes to -9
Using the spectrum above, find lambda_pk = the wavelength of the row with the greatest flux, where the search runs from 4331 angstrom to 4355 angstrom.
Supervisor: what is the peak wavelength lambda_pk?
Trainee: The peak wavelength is 4345.82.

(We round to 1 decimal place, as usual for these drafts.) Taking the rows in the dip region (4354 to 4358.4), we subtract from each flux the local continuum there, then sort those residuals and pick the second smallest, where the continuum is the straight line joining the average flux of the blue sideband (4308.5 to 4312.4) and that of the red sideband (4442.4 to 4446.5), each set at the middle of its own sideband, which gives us 8.7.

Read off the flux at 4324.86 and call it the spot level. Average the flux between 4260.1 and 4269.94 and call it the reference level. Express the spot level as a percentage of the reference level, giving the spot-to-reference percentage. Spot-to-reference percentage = 125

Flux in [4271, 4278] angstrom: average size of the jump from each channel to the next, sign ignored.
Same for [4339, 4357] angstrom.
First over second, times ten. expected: 28.5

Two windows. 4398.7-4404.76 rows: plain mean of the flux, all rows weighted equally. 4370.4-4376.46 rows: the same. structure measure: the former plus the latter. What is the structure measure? 73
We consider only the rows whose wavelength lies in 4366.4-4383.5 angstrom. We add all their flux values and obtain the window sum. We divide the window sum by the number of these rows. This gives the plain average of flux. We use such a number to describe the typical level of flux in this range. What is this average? 40.4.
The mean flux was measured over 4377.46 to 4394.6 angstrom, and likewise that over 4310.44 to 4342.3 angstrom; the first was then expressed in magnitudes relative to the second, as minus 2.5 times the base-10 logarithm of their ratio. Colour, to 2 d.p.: 0.19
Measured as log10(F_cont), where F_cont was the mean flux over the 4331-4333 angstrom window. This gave 1.67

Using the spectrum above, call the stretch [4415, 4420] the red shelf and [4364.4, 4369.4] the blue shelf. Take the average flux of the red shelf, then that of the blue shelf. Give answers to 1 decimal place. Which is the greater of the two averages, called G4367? 41.5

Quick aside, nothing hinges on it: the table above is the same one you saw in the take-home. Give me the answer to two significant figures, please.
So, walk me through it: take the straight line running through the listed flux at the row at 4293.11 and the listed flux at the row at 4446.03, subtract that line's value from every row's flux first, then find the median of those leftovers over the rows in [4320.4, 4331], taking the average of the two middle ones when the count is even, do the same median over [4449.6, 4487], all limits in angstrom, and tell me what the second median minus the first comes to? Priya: -2.5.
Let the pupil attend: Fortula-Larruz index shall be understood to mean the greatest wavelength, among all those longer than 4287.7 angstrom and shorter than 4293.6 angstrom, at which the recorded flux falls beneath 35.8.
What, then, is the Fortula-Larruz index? 4291.13 angstrom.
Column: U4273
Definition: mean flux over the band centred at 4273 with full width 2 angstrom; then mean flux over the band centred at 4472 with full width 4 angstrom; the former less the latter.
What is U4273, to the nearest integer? -9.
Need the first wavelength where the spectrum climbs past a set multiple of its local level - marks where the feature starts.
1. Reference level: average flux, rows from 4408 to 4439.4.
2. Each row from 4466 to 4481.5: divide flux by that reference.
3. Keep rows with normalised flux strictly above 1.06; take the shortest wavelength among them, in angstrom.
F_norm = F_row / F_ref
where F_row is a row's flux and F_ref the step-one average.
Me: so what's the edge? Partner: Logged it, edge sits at 4475.81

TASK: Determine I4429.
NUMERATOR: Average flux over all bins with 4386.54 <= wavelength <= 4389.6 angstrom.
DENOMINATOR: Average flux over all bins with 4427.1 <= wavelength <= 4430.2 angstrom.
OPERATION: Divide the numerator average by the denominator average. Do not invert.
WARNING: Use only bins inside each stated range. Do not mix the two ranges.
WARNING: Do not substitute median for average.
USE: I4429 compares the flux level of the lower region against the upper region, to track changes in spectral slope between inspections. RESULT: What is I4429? 1.07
